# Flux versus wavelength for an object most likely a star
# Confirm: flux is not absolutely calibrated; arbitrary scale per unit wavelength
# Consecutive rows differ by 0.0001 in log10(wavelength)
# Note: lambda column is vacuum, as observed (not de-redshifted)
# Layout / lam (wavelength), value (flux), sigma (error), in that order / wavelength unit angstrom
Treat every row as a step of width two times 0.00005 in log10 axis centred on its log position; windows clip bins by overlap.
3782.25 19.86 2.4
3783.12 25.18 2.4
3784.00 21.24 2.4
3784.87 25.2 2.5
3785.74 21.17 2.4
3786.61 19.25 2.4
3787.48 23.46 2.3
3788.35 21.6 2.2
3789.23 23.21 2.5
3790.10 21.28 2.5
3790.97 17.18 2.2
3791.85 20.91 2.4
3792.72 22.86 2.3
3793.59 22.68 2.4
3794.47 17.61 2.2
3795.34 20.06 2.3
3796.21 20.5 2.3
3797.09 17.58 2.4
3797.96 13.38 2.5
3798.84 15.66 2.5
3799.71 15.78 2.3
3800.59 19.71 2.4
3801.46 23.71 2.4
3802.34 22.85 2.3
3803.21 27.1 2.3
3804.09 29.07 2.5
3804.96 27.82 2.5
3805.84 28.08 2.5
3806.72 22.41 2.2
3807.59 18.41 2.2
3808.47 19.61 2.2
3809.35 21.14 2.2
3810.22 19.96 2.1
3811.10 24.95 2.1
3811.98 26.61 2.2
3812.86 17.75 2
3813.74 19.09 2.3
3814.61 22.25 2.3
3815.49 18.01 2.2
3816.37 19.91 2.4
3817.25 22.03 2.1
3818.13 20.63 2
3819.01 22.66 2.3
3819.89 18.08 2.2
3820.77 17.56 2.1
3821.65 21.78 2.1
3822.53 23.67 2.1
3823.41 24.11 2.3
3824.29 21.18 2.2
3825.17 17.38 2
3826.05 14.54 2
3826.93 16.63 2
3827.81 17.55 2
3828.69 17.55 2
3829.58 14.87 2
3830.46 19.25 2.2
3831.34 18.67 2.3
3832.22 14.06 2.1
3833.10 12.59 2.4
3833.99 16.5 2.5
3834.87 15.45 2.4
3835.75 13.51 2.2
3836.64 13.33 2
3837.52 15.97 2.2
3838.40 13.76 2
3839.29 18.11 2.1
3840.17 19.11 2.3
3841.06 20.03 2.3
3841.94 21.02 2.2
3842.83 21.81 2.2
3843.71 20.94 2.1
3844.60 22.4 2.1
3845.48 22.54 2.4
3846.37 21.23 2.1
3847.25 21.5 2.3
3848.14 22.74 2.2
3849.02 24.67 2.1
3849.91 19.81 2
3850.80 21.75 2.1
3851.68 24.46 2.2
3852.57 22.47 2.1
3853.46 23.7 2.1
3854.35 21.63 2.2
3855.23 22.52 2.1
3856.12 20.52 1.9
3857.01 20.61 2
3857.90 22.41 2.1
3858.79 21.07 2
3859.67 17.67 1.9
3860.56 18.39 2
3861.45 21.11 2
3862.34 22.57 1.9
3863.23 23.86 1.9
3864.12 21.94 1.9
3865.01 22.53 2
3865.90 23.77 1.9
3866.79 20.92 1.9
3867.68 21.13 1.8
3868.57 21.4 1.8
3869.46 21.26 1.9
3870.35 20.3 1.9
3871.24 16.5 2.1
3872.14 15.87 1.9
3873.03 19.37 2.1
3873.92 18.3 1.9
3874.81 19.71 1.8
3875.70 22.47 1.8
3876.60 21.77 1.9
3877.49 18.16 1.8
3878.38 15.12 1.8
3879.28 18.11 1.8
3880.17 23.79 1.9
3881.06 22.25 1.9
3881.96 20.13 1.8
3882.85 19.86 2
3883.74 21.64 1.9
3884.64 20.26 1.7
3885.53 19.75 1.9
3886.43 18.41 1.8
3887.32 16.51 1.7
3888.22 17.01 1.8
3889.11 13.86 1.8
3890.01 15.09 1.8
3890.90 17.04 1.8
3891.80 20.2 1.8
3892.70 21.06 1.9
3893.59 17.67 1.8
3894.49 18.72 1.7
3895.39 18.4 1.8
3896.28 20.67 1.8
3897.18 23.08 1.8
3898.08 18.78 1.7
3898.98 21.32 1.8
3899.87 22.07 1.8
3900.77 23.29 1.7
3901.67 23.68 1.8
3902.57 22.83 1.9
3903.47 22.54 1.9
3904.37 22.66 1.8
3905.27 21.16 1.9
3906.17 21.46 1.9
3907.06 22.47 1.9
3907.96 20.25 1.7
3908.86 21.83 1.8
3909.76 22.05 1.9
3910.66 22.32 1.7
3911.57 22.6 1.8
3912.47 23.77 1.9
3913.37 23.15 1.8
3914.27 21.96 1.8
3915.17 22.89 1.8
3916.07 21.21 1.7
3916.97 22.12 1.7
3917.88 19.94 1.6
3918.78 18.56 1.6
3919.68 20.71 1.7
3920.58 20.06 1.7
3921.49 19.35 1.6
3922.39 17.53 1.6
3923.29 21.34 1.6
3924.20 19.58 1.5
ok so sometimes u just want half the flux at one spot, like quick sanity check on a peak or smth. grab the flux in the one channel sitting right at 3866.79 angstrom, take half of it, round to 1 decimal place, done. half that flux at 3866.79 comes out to 10.5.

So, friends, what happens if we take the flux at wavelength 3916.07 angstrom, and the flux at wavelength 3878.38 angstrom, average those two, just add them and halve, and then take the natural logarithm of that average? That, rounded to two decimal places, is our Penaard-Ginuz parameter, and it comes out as 2.90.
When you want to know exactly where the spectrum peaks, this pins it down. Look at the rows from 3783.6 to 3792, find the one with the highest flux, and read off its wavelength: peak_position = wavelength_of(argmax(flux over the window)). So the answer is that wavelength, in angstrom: 3784.87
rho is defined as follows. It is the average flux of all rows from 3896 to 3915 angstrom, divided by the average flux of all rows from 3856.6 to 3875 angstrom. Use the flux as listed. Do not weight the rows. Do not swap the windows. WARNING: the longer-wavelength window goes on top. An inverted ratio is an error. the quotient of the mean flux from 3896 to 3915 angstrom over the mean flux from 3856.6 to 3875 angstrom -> 1.08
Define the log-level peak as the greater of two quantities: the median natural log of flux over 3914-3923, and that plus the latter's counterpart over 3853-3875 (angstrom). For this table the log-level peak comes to 6.06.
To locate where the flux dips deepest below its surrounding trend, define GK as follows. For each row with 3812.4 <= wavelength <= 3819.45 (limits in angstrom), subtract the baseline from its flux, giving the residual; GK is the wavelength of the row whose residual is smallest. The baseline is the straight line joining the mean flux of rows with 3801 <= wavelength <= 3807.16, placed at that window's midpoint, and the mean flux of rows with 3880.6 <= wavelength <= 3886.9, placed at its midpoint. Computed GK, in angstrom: 3812.86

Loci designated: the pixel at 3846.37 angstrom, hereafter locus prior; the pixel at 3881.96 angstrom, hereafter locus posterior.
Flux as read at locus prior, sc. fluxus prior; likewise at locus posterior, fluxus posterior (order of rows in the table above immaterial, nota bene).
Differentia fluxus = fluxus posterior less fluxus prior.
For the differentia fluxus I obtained -1.1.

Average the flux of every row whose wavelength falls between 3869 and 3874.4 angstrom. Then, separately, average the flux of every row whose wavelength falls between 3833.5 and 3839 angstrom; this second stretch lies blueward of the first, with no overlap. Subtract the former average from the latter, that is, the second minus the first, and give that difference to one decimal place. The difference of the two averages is -3.8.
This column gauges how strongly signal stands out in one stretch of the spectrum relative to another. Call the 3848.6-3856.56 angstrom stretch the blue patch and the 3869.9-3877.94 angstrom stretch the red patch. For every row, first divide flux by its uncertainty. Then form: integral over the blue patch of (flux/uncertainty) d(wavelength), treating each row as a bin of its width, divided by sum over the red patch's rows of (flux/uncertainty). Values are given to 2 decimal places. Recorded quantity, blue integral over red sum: 0.94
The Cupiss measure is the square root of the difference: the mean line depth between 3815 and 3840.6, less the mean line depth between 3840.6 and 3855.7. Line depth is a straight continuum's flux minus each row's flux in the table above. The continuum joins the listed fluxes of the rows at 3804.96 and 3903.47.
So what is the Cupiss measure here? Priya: 2.3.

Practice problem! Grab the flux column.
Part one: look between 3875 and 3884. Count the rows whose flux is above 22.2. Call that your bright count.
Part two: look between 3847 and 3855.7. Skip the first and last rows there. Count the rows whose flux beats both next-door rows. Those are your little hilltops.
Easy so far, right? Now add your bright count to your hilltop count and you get 6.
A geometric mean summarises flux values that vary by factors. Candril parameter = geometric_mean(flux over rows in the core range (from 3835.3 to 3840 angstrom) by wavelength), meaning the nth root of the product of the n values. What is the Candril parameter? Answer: 14.8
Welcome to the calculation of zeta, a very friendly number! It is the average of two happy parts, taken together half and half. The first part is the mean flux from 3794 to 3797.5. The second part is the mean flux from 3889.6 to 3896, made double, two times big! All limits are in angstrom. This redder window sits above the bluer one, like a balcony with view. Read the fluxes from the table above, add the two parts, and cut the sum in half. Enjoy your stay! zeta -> 28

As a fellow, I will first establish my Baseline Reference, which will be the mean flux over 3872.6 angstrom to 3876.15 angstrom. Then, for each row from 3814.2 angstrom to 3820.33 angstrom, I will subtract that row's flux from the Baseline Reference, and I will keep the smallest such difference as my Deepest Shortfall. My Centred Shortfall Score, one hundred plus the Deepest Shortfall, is 97.3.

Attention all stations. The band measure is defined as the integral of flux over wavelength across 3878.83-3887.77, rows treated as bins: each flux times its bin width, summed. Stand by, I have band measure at 179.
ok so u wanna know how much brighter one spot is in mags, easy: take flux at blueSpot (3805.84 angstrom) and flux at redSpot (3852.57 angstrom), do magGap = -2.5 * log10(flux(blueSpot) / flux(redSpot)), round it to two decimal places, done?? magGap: -0.24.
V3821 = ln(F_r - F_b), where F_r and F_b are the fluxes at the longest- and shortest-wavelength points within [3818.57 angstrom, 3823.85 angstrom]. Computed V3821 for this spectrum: 0.4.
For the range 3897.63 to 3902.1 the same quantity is 1.6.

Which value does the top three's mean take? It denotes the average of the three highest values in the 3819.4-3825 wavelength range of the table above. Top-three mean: 23.2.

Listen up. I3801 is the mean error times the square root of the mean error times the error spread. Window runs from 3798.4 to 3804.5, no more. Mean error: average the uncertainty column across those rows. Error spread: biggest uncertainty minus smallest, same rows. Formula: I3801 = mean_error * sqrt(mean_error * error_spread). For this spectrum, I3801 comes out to 1.6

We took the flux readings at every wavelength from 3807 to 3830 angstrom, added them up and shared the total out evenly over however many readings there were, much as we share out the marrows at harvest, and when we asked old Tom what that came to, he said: 19.9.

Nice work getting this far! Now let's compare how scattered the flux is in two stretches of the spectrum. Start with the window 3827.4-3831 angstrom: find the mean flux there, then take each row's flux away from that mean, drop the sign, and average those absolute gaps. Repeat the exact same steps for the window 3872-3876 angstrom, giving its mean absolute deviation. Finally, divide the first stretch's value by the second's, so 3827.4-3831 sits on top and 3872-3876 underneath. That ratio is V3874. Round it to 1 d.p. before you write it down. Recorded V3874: 0.7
